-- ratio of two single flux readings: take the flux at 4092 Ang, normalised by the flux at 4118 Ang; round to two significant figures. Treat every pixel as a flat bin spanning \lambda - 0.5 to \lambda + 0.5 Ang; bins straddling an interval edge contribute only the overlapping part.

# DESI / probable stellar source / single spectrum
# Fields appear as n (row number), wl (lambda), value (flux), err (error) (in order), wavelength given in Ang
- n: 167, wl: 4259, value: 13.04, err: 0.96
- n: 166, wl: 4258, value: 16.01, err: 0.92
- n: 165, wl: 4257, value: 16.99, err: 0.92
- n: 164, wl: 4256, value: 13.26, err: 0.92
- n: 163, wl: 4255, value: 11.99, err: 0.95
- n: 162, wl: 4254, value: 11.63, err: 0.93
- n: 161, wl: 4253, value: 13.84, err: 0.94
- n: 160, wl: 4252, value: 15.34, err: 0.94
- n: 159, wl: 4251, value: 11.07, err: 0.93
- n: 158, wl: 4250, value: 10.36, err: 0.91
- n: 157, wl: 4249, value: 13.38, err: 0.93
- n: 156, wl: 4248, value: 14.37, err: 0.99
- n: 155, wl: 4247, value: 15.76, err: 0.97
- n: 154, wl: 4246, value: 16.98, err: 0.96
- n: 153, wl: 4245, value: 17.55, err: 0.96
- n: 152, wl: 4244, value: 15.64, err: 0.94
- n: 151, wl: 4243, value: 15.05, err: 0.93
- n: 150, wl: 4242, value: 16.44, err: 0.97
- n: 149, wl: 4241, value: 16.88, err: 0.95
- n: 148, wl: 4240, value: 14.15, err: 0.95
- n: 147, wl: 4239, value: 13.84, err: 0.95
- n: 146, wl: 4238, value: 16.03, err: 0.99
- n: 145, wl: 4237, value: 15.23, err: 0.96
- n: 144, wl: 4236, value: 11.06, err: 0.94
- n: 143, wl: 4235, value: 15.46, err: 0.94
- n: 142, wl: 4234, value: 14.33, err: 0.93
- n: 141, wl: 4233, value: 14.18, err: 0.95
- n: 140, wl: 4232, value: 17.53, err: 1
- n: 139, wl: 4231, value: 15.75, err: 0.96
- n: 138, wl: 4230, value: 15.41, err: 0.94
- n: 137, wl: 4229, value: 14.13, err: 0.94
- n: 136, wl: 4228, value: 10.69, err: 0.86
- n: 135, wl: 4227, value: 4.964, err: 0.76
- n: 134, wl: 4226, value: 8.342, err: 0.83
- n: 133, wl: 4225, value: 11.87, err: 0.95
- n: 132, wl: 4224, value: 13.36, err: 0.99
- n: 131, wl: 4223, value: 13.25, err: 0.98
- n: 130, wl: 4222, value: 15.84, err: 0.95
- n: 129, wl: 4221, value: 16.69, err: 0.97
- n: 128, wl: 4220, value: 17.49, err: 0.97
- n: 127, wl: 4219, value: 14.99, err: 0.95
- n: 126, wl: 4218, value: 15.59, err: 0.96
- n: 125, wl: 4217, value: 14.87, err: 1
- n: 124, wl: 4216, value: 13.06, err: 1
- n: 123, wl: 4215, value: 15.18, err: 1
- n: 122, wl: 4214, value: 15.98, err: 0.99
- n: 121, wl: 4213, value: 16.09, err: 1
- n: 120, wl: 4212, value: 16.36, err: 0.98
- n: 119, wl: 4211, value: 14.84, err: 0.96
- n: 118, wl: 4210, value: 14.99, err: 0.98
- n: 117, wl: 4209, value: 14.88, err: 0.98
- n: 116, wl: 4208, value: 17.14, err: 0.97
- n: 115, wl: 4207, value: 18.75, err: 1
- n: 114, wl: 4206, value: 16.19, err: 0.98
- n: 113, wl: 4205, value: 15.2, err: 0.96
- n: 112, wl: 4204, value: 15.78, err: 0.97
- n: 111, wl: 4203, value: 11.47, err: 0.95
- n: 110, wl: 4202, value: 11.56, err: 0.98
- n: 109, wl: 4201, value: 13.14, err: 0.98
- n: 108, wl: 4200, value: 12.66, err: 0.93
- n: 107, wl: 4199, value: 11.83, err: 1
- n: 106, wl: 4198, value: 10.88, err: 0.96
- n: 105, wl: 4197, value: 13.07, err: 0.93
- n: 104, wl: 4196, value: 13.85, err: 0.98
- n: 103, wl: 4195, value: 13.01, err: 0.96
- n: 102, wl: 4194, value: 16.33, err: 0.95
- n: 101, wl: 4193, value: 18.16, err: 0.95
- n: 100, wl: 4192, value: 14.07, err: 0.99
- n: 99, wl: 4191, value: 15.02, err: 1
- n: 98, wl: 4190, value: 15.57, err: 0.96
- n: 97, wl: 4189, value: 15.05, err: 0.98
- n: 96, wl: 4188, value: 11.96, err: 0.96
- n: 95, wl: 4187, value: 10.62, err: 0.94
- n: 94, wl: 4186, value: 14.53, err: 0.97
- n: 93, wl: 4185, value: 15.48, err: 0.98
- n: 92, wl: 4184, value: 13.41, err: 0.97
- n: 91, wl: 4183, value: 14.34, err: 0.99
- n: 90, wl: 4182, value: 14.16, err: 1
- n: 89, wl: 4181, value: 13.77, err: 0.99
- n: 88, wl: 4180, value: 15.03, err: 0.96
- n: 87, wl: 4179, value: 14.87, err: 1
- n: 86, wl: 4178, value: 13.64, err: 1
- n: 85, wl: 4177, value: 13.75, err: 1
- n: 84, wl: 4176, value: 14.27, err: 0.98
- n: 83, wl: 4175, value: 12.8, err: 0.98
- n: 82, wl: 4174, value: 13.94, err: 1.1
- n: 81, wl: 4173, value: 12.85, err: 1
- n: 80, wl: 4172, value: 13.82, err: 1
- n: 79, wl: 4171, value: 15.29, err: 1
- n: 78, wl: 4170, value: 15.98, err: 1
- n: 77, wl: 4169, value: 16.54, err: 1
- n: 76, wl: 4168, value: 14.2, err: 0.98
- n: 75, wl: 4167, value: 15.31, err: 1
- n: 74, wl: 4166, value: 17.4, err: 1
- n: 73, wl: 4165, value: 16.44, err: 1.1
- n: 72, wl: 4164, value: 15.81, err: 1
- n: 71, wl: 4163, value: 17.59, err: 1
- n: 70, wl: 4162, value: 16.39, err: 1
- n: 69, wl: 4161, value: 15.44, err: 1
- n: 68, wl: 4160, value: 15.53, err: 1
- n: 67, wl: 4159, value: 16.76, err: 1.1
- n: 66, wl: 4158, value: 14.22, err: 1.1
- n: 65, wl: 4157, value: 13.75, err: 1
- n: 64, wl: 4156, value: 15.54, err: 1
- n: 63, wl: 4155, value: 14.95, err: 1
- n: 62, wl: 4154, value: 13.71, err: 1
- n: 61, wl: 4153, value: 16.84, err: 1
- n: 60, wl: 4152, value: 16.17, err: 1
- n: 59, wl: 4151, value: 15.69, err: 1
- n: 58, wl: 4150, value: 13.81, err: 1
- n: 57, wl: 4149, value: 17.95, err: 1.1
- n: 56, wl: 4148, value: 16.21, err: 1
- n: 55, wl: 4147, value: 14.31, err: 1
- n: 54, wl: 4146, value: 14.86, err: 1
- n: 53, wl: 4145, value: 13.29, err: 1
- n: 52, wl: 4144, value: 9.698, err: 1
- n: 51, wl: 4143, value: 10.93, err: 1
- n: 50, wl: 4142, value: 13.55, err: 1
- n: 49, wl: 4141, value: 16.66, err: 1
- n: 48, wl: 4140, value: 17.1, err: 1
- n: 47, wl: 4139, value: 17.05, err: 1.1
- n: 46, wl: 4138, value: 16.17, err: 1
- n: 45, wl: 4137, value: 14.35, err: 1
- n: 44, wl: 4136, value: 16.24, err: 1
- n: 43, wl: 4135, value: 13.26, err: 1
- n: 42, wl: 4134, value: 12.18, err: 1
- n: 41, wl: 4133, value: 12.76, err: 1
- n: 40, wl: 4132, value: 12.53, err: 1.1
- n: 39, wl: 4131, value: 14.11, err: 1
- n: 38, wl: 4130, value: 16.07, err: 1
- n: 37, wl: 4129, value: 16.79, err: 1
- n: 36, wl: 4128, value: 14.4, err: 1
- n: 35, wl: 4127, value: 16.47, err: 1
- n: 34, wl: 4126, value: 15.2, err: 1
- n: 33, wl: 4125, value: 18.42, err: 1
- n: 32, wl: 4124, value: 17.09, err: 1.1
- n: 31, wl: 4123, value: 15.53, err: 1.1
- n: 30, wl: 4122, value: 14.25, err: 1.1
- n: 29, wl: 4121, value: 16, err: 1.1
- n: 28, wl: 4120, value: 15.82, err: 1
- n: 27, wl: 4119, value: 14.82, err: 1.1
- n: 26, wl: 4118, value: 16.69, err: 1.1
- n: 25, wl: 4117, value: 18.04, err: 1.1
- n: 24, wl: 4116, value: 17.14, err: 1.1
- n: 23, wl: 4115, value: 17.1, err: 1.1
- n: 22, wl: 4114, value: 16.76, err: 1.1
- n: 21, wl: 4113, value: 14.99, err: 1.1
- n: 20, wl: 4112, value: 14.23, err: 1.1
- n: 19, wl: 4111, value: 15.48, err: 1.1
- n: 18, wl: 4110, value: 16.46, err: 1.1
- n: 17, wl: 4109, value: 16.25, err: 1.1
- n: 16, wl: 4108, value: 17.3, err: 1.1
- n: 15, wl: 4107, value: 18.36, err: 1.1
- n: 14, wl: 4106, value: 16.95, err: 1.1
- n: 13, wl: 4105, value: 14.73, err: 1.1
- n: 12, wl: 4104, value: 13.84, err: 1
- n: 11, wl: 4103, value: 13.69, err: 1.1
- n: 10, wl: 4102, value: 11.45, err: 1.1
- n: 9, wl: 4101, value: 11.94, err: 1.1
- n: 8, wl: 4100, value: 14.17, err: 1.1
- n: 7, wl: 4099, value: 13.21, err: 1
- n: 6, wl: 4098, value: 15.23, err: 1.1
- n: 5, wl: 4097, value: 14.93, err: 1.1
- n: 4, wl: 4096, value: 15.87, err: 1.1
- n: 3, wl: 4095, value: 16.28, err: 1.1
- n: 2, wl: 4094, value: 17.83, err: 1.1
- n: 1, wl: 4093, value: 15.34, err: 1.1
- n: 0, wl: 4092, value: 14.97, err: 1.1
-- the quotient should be 0.90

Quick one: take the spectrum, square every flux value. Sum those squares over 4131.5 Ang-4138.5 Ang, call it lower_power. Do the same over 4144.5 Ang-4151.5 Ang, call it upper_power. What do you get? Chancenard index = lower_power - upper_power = -249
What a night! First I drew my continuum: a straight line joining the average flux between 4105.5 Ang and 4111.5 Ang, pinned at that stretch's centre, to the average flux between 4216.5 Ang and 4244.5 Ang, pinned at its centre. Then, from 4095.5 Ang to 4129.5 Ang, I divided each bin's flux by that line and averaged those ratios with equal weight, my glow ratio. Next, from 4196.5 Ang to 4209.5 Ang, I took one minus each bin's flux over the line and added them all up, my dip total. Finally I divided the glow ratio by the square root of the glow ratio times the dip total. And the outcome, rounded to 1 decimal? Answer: 1.2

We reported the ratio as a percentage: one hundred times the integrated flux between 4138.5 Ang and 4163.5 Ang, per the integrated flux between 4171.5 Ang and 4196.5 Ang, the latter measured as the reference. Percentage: 107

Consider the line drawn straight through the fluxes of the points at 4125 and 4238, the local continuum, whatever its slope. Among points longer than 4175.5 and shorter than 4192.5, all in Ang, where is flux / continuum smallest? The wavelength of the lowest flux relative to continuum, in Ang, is 4187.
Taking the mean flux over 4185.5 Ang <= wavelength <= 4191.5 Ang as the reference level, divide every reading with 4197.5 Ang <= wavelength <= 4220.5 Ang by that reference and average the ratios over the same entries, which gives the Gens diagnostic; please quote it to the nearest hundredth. 1.07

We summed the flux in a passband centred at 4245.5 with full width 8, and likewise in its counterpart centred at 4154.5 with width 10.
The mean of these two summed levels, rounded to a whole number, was 138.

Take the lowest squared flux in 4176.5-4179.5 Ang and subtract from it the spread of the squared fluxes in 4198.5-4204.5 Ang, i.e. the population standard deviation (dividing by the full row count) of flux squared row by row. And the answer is 145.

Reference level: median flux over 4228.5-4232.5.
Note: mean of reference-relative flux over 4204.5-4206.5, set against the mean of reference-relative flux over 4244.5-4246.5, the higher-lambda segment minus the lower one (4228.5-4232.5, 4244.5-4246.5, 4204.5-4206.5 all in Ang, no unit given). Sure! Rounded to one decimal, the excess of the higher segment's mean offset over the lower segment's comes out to 1.6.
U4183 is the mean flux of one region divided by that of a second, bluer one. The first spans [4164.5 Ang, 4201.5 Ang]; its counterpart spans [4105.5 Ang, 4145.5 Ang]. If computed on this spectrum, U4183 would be 0.92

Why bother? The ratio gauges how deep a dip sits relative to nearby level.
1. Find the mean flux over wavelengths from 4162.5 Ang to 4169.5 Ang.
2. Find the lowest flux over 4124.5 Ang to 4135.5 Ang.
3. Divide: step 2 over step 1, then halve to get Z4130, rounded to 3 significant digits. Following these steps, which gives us 0.376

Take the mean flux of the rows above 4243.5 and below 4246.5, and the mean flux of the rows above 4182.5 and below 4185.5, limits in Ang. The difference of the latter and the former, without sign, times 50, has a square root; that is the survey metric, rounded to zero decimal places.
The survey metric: 11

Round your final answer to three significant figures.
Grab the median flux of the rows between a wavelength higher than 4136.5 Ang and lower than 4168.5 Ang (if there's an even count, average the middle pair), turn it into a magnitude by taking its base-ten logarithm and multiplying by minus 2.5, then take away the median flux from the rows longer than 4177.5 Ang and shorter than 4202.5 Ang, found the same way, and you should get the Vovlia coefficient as -16.8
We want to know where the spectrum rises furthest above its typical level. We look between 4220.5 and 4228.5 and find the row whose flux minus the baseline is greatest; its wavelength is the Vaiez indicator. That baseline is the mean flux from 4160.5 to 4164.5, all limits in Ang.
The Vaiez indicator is 4221 Ang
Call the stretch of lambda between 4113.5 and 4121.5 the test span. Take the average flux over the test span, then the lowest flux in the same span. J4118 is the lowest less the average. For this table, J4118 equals -1.7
